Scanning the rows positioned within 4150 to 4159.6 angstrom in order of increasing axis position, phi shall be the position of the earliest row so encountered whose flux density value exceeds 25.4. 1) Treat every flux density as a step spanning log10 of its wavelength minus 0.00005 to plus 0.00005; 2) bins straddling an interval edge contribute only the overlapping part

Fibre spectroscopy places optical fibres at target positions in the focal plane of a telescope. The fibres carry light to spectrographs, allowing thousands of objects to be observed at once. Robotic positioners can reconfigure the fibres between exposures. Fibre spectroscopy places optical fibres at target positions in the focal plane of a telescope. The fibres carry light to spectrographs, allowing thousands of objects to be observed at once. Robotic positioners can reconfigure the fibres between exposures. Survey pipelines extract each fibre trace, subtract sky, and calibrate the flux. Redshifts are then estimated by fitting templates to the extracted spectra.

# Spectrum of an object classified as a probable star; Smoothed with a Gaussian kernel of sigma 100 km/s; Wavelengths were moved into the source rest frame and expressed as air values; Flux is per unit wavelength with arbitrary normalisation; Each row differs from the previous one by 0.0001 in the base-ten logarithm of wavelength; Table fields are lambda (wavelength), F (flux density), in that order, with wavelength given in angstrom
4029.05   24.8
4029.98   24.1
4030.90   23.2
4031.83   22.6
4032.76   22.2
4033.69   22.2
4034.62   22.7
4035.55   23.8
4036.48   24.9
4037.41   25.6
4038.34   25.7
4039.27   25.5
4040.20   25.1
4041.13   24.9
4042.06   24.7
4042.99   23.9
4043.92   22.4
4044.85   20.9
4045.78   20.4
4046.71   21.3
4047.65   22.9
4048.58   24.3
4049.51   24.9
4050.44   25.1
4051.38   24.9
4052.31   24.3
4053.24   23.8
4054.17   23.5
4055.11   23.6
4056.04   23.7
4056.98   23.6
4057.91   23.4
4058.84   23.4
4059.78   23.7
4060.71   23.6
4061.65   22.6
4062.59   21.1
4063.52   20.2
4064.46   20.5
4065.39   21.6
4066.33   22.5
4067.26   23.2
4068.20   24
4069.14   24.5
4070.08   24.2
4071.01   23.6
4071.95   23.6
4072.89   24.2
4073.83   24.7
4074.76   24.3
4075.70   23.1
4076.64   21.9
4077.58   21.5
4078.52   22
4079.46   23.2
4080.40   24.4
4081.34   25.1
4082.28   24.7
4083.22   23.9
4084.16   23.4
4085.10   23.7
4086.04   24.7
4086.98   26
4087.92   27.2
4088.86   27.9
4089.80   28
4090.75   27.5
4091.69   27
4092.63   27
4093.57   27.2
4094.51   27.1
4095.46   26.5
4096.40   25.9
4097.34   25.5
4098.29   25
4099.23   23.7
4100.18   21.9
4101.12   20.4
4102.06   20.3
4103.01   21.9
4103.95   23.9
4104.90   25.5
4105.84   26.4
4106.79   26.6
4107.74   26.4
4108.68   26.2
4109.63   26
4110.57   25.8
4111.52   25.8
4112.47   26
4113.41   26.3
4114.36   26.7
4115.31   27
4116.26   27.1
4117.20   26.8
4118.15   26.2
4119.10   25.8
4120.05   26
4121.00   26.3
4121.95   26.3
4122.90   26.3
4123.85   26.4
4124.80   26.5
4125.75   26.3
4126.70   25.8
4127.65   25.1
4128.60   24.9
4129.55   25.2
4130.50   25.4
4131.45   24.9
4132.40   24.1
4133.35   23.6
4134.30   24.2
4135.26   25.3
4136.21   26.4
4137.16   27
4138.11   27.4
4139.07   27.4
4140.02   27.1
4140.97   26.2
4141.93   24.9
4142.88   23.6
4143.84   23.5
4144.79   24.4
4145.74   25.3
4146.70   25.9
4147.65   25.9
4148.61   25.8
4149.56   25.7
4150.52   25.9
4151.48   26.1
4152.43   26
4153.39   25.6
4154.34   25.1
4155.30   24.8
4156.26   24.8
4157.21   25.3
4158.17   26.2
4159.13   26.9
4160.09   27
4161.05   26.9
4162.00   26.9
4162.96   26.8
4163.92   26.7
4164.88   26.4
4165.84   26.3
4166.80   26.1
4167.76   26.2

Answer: 4150.52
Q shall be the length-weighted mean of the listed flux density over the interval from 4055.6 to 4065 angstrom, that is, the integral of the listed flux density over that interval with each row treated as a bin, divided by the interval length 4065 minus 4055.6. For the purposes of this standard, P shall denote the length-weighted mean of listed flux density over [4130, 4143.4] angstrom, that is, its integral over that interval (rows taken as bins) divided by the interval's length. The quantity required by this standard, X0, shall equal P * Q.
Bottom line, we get 576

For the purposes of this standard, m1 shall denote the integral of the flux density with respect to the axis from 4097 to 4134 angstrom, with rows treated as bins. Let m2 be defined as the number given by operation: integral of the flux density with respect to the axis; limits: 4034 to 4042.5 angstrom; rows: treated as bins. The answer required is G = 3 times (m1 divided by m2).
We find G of 13.4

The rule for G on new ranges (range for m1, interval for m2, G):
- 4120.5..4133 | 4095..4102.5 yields 5.4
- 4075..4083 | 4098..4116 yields 1.2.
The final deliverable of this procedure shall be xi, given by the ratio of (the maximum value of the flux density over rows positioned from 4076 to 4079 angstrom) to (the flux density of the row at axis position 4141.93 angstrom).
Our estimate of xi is 0.88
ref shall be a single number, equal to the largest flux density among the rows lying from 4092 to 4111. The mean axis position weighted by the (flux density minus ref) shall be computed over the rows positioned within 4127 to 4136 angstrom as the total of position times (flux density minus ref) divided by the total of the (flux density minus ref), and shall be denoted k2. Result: 4131.7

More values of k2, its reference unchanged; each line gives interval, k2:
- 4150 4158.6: 4154.6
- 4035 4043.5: 4039.4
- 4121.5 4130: 4126.7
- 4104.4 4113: 4108.9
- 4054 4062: 4058.0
